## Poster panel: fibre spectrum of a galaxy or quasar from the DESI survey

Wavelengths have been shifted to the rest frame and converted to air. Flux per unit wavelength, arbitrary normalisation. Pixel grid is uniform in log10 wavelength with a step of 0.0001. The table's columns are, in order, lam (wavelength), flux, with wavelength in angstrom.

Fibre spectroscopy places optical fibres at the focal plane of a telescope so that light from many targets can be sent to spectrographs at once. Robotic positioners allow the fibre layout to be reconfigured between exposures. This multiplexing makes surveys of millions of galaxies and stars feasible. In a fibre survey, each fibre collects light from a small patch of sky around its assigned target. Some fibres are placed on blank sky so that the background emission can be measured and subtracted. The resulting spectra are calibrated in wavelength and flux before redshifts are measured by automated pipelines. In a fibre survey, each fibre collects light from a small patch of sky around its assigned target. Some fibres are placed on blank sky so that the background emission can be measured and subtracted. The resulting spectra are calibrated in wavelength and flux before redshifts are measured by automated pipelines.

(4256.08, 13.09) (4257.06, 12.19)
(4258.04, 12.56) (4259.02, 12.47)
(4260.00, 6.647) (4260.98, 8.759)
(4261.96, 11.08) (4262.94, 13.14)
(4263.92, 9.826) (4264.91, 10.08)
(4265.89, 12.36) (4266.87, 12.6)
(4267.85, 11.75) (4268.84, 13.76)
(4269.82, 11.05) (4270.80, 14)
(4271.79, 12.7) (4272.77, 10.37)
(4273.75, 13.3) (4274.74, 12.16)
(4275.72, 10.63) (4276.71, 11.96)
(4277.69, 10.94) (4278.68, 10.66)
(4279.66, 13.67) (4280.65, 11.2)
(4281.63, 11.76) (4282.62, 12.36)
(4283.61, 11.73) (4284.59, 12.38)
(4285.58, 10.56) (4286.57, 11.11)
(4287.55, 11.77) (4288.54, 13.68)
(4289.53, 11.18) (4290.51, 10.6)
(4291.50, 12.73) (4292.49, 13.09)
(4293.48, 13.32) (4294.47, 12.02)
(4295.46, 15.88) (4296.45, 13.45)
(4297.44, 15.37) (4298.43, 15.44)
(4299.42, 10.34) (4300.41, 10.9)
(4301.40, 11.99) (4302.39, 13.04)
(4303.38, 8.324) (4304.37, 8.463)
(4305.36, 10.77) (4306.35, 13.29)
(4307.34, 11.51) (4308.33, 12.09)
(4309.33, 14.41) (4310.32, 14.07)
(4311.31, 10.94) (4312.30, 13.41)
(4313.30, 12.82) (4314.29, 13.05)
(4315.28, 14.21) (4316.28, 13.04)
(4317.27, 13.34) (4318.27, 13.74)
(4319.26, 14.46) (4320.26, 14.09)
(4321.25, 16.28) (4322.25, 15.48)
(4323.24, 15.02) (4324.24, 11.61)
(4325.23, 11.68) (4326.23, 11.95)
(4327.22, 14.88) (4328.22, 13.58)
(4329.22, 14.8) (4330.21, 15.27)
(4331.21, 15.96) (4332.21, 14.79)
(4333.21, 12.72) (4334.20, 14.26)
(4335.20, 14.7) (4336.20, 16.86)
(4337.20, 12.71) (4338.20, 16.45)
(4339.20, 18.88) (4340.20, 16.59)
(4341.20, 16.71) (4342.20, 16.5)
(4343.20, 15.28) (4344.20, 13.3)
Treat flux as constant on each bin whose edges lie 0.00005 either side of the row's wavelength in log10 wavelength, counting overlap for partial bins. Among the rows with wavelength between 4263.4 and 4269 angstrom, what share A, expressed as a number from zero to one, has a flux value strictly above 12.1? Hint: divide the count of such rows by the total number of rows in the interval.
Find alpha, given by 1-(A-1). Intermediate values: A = 0.50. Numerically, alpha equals 1.5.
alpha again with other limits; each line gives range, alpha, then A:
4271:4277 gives 1.5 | 0.50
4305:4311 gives 1.5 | 0.50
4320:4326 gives 1.3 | 0.67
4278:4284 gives 1.7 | 0.33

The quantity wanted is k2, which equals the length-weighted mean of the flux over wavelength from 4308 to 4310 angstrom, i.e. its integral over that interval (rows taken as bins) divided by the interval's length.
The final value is 13.4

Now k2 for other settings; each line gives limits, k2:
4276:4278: 11.4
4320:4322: 15.4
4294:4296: 13.9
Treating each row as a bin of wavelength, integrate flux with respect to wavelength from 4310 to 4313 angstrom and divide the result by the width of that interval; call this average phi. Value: 12.7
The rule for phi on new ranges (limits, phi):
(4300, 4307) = 11.0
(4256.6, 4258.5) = 12.4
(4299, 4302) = 11.2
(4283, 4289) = 11.9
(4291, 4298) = 13.7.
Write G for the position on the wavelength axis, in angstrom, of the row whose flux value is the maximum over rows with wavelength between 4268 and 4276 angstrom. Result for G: 4270.80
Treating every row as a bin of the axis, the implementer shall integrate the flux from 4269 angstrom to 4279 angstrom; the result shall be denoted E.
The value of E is 119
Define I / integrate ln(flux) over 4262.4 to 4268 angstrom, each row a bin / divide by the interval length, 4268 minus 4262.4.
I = 2.45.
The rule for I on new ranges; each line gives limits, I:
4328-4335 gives 2.67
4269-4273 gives 2.50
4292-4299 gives 2.63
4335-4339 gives 2.73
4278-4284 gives 2.47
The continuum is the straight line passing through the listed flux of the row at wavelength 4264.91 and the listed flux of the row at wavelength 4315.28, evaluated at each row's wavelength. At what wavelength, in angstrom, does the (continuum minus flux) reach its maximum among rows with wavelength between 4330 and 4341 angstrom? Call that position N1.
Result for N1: 4337.20 angstrom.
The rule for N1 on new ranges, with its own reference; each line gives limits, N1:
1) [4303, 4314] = 4303.38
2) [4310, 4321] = 4311.31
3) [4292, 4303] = 4299.42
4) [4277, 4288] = 4285.58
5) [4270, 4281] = 4278.68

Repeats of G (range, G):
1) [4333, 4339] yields 4336.20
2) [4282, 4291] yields 4288.54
